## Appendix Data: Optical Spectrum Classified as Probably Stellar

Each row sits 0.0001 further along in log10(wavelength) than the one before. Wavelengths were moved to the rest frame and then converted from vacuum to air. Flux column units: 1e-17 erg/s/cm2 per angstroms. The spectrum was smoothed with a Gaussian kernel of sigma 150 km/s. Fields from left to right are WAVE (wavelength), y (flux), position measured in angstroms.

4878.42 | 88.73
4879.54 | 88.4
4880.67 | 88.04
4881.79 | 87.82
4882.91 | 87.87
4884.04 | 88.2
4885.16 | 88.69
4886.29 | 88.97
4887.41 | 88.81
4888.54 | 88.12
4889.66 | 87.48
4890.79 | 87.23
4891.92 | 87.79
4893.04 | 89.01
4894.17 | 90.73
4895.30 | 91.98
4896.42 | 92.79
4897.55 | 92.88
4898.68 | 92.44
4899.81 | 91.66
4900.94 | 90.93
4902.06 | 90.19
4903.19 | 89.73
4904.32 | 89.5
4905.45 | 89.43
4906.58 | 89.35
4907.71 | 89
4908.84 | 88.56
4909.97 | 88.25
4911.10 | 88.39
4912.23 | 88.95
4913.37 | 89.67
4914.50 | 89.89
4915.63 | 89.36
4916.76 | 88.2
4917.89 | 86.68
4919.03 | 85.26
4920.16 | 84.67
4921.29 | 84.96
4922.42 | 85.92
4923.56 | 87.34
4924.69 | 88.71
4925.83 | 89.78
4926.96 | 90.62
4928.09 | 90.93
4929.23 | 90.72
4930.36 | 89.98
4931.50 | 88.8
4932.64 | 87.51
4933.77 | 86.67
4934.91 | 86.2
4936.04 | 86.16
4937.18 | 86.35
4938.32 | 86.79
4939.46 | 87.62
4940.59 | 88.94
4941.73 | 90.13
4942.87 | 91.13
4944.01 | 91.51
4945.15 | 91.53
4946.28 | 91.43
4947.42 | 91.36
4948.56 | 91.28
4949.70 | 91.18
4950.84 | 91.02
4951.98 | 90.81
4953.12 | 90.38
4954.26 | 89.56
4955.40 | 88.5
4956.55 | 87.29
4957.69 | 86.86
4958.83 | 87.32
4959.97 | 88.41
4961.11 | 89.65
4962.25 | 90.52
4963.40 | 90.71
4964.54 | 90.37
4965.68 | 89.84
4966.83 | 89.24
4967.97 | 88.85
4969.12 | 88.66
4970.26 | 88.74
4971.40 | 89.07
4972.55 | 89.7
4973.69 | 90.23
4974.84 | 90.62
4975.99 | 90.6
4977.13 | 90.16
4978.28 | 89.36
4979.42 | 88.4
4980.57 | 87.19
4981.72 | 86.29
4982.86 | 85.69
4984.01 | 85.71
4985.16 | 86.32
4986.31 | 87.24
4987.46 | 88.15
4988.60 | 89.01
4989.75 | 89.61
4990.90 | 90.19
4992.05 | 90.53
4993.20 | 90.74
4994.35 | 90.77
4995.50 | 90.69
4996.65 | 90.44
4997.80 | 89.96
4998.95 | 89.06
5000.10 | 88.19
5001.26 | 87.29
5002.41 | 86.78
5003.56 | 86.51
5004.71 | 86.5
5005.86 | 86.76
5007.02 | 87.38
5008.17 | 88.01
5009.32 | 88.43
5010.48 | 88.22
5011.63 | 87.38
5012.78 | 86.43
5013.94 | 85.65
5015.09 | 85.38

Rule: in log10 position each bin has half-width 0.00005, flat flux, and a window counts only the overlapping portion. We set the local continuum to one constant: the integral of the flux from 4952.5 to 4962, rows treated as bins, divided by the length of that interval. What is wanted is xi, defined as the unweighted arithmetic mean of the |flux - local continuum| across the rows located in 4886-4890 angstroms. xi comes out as 0.5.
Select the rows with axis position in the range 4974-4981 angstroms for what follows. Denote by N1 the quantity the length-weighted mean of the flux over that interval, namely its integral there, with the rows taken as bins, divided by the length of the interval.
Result 89.4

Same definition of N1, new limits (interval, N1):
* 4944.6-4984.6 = 89.3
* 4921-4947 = 88.7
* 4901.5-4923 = 88.2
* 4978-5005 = 88.4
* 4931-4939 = 86.9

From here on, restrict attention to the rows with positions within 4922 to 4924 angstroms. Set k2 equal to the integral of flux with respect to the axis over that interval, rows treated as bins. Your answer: 173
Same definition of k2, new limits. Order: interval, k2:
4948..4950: 182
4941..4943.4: 217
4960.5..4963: 225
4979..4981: 175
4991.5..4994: 227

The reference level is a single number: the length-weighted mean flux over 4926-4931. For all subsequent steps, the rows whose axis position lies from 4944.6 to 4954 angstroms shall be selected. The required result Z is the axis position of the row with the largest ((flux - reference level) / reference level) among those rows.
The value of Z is 4945.15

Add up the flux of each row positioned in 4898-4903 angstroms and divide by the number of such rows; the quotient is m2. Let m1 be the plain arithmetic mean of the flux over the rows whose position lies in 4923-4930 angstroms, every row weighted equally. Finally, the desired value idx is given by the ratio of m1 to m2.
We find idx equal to 0.98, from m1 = 89.7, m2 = 91.3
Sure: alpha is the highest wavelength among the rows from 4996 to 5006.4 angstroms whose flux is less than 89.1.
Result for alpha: 5005.86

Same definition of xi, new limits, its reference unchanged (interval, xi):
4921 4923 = 3.2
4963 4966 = 1.7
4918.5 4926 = 2.3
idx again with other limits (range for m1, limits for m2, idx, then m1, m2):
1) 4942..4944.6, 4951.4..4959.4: 1.03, 91.3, 88.7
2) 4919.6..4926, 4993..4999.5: 0.96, 86.9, 90.3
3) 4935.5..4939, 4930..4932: 0.97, 86.4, 89.4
